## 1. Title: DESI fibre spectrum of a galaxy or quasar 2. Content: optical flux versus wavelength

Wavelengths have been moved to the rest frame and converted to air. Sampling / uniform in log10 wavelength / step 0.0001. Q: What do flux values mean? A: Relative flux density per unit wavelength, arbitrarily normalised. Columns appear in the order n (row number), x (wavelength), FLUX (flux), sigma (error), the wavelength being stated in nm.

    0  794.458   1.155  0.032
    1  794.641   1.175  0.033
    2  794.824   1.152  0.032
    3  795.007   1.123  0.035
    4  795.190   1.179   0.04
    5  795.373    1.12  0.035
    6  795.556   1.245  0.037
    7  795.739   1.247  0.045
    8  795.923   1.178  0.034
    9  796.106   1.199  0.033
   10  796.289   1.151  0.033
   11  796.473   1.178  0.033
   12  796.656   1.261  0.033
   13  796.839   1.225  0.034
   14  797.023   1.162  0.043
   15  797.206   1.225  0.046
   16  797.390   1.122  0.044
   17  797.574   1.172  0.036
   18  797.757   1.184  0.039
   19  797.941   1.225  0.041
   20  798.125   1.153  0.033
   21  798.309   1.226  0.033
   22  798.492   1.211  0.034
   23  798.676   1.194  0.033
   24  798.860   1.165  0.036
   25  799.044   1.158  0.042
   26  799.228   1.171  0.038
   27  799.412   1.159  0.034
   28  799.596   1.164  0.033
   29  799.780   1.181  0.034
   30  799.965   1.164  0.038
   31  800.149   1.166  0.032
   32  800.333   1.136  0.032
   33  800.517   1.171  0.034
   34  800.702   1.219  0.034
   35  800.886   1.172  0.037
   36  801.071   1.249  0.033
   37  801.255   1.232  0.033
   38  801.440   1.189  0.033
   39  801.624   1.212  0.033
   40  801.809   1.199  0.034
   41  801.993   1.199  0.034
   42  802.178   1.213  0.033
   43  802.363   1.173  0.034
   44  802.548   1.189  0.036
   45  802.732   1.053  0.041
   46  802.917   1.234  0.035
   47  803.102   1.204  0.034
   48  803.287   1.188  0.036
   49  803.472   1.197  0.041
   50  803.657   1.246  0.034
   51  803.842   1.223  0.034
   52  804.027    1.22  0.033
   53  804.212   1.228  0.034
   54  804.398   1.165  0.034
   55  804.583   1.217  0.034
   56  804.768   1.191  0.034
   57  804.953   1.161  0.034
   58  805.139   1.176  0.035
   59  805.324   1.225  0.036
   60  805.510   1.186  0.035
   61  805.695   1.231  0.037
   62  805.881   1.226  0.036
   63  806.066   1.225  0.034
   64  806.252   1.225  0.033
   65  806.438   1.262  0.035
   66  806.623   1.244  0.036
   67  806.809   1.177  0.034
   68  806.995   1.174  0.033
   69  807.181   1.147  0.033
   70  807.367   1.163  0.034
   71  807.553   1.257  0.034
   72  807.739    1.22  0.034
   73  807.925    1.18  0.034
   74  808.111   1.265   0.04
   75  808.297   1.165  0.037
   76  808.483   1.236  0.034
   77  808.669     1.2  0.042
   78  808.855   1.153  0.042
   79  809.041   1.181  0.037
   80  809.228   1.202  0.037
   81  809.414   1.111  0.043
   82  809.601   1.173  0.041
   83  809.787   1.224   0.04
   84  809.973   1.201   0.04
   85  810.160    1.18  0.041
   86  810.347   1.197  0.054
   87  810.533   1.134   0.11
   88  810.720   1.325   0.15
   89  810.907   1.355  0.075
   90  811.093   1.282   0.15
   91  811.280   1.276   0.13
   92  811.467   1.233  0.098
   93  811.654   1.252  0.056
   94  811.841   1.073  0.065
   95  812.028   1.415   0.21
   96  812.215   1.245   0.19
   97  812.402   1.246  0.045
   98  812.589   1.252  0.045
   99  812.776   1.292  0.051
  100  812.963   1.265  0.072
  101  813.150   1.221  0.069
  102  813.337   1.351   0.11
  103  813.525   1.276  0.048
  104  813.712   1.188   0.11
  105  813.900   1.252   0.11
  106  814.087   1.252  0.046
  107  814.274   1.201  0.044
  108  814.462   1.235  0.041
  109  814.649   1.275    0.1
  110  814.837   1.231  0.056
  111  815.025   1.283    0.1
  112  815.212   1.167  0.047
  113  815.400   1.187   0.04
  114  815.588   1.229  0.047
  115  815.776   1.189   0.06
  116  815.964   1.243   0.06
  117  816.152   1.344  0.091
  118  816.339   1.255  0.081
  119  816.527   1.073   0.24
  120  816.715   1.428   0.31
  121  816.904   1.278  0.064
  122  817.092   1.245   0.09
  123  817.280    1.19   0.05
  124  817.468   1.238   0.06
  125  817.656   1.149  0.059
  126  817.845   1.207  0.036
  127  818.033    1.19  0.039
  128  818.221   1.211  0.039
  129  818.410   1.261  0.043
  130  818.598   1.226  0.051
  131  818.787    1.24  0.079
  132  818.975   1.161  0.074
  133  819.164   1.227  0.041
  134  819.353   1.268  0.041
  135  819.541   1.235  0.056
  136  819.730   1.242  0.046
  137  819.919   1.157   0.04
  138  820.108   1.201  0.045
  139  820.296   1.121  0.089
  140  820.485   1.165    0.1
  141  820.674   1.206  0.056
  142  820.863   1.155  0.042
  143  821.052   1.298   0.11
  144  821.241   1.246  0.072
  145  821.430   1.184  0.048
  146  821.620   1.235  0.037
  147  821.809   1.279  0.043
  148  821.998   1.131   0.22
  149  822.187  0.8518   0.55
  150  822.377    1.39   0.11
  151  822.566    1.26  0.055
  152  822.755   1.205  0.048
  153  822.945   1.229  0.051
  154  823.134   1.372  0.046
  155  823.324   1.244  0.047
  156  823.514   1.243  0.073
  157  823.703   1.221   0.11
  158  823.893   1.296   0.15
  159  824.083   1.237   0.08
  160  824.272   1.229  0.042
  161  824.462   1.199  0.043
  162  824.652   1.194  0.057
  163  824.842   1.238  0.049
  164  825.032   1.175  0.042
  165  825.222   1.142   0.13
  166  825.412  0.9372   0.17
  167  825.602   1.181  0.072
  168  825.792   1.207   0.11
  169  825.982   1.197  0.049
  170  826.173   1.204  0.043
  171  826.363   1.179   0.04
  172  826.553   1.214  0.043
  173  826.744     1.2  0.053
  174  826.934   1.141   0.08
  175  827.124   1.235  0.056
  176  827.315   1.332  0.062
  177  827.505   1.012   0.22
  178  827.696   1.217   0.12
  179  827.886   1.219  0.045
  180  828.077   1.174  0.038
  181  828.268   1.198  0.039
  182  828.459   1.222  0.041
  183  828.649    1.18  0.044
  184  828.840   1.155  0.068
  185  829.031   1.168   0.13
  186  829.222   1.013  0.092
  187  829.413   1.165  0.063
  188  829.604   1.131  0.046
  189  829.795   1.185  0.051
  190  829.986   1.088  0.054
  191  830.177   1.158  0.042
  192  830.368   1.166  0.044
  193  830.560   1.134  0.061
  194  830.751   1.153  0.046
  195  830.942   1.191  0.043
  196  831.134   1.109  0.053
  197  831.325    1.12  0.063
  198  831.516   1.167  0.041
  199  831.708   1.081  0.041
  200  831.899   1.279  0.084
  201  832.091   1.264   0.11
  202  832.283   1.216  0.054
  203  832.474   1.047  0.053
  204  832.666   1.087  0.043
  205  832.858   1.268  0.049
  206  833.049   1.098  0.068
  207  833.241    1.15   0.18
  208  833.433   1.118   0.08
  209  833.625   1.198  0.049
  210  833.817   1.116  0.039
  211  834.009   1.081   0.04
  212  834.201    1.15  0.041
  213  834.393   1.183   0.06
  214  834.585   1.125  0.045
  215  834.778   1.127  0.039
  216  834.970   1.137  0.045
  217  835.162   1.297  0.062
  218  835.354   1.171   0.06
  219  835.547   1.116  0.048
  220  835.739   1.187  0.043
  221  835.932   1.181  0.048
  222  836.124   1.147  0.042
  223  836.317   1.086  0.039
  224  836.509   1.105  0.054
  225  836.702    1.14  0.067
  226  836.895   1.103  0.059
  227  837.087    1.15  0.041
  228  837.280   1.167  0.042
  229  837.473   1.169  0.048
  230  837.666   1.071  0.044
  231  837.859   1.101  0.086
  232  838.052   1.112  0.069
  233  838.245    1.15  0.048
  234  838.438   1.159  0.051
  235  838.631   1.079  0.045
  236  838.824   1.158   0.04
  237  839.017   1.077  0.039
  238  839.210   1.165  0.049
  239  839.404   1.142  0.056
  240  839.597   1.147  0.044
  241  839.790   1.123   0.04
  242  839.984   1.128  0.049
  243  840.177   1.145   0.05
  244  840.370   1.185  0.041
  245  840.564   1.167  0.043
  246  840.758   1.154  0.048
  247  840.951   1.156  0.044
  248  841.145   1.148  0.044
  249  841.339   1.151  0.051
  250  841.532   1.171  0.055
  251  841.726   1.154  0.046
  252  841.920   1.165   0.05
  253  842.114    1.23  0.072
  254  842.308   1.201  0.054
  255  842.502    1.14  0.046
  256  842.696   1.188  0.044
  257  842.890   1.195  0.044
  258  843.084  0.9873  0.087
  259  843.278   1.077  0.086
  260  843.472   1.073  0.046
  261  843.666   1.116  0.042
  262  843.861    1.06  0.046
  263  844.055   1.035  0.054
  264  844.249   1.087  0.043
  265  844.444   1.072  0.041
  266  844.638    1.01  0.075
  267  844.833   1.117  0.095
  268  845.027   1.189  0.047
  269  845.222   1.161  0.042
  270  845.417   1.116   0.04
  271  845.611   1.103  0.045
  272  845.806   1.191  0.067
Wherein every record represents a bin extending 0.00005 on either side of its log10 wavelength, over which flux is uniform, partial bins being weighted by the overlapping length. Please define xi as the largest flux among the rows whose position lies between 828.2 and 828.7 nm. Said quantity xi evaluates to 1.222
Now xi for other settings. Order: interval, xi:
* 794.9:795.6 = 1.245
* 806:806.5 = 1.262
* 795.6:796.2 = 1.247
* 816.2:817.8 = 1.428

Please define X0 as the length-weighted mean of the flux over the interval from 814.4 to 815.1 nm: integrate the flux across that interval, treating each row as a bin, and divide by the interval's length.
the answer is 1.26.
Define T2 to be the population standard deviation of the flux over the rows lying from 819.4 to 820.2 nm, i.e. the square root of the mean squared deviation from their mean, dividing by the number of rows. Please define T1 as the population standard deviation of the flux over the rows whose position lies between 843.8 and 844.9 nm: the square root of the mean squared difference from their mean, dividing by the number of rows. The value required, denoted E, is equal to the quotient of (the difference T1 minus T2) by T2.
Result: 0.03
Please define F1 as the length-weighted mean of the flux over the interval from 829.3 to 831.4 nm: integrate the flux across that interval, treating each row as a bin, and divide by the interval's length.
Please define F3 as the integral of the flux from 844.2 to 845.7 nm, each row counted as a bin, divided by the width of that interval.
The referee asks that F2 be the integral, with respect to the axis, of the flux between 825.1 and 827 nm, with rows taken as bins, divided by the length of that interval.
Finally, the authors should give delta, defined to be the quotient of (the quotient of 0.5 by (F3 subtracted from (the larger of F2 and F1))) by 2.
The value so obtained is 5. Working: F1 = 1.14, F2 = 1.16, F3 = 1.11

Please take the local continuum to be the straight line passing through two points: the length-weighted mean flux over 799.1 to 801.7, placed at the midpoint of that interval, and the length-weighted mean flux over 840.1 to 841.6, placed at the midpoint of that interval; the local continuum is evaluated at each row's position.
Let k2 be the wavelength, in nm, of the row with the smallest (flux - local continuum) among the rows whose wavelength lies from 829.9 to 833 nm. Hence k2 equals 832.474 nm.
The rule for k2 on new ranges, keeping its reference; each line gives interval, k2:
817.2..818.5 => 817.656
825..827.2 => 825.412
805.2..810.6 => 809.414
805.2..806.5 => 805.510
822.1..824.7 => 822.187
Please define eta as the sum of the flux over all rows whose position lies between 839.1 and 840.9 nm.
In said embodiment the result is 10.4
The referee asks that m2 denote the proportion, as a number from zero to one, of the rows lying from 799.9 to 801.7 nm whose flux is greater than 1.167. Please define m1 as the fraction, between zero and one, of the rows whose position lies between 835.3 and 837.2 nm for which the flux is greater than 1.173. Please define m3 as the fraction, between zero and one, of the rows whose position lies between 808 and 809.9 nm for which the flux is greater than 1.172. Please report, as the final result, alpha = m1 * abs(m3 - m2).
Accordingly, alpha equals 0.0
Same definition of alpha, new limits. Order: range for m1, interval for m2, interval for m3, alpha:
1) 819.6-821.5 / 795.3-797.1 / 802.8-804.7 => 0.1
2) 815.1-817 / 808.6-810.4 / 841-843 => 0.3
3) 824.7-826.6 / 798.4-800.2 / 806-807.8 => 0.3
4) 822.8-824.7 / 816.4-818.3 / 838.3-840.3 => 0.8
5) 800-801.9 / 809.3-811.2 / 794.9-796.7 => 0.1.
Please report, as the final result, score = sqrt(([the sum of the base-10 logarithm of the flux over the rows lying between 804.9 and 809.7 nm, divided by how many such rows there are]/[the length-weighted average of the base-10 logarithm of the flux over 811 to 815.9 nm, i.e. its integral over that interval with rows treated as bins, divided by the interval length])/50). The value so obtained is 0.129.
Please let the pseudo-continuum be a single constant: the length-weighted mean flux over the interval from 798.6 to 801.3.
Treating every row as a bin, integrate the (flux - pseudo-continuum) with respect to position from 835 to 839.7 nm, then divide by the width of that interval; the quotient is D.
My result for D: -0.04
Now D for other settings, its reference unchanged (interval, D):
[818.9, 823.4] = 0.03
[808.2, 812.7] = 0.04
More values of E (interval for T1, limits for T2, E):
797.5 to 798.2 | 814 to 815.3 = -0.30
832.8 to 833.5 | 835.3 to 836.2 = 1.53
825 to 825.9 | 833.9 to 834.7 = 1.63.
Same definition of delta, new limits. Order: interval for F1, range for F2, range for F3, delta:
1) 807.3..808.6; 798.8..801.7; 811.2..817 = -7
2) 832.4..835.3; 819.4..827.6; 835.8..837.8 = 4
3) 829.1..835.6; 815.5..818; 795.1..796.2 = 6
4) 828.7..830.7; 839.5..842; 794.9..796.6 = -9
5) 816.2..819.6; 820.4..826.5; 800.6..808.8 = 10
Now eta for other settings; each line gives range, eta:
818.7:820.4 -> 10.9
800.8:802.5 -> 10.8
